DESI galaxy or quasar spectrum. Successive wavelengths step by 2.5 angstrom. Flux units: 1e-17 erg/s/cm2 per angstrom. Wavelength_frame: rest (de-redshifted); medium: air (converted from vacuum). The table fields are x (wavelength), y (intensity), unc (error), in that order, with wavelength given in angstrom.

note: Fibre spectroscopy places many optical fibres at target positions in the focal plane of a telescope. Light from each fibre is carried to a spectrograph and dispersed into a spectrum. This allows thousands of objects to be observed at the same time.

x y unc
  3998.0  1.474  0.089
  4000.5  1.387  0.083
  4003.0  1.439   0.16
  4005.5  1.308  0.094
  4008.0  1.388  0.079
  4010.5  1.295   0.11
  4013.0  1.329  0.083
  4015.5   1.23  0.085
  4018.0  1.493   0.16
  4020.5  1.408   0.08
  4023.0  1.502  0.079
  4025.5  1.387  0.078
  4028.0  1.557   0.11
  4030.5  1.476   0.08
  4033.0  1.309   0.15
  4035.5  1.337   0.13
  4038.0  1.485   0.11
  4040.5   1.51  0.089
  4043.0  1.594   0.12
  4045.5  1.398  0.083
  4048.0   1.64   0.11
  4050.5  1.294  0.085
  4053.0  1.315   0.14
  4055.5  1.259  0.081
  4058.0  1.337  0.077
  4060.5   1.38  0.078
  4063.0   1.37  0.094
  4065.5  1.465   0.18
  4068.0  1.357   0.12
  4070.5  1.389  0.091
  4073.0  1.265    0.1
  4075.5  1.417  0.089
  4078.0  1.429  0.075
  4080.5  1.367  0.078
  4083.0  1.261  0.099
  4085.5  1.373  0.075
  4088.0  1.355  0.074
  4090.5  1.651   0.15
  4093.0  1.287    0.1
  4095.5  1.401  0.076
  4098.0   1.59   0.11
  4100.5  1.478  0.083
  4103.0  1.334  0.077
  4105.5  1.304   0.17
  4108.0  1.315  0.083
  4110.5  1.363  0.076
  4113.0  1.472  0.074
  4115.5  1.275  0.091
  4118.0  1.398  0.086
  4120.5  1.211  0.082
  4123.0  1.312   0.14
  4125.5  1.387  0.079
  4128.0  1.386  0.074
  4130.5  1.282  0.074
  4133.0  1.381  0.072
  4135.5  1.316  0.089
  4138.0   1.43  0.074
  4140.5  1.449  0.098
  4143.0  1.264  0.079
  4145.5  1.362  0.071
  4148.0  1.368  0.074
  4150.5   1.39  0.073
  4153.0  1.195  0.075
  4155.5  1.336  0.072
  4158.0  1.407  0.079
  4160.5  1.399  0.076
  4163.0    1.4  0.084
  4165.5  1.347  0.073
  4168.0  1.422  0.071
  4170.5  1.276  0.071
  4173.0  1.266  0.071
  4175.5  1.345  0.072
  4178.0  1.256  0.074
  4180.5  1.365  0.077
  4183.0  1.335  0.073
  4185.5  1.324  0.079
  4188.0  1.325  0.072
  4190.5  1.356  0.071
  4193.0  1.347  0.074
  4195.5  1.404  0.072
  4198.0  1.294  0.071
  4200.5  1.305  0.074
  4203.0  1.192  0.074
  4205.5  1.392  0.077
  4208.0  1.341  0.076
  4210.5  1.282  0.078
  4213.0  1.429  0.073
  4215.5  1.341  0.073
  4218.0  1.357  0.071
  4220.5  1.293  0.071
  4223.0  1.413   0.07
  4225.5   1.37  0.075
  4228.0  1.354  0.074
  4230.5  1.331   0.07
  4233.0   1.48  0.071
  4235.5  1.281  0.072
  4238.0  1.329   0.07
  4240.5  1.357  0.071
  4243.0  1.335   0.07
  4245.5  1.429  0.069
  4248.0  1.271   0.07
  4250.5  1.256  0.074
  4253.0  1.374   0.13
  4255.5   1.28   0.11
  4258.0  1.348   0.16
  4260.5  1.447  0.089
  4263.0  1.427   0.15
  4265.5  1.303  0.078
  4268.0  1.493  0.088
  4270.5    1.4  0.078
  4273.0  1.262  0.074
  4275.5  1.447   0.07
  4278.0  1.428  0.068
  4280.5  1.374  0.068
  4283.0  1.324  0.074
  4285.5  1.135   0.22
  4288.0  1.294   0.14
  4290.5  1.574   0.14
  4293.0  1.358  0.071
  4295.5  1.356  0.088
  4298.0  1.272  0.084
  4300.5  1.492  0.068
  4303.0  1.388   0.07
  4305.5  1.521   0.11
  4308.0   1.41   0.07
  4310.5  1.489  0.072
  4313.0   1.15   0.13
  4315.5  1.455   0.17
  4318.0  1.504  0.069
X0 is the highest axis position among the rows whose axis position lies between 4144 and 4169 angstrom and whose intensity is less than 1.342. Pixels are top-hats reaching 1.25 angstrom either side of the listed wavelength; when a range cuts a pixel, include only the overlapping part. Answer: 4155.5 angstrom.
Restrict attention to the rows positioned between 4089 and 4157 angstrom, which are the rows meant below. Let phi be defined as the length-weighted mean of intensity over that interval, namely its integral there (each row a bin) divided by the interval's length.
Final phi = 1.37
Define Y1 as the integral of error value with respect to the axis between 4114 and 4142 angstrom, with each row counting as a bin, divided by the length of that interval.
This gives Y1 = 0.09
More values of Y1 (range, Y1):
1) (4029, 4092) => 0.10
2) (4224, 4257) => 0.08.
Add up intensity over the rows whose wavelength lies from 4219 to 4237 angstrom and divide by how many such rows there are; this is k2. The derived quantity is 1.36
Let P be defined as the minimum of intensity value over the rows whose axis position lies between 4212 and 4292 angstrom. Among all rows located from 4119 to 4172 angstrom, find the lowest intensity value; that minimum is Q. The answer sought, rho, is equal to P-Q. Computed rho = -0.06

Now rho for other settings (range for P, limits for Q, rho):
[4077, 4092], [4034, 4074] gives 0.00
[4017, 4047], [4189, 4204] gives 0.12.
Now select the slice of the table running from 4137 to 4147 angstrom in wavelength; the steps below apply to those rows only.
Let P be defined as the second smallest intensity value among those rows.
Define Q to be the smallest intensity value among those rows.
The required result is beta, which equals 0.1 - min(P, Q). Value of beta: -1.164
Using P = 1.362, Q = 1.264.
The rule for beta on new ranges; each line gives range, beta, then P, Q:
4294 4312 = -1.172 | 1.356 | 1.272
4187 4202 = -1.194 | 1.305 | 1.294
